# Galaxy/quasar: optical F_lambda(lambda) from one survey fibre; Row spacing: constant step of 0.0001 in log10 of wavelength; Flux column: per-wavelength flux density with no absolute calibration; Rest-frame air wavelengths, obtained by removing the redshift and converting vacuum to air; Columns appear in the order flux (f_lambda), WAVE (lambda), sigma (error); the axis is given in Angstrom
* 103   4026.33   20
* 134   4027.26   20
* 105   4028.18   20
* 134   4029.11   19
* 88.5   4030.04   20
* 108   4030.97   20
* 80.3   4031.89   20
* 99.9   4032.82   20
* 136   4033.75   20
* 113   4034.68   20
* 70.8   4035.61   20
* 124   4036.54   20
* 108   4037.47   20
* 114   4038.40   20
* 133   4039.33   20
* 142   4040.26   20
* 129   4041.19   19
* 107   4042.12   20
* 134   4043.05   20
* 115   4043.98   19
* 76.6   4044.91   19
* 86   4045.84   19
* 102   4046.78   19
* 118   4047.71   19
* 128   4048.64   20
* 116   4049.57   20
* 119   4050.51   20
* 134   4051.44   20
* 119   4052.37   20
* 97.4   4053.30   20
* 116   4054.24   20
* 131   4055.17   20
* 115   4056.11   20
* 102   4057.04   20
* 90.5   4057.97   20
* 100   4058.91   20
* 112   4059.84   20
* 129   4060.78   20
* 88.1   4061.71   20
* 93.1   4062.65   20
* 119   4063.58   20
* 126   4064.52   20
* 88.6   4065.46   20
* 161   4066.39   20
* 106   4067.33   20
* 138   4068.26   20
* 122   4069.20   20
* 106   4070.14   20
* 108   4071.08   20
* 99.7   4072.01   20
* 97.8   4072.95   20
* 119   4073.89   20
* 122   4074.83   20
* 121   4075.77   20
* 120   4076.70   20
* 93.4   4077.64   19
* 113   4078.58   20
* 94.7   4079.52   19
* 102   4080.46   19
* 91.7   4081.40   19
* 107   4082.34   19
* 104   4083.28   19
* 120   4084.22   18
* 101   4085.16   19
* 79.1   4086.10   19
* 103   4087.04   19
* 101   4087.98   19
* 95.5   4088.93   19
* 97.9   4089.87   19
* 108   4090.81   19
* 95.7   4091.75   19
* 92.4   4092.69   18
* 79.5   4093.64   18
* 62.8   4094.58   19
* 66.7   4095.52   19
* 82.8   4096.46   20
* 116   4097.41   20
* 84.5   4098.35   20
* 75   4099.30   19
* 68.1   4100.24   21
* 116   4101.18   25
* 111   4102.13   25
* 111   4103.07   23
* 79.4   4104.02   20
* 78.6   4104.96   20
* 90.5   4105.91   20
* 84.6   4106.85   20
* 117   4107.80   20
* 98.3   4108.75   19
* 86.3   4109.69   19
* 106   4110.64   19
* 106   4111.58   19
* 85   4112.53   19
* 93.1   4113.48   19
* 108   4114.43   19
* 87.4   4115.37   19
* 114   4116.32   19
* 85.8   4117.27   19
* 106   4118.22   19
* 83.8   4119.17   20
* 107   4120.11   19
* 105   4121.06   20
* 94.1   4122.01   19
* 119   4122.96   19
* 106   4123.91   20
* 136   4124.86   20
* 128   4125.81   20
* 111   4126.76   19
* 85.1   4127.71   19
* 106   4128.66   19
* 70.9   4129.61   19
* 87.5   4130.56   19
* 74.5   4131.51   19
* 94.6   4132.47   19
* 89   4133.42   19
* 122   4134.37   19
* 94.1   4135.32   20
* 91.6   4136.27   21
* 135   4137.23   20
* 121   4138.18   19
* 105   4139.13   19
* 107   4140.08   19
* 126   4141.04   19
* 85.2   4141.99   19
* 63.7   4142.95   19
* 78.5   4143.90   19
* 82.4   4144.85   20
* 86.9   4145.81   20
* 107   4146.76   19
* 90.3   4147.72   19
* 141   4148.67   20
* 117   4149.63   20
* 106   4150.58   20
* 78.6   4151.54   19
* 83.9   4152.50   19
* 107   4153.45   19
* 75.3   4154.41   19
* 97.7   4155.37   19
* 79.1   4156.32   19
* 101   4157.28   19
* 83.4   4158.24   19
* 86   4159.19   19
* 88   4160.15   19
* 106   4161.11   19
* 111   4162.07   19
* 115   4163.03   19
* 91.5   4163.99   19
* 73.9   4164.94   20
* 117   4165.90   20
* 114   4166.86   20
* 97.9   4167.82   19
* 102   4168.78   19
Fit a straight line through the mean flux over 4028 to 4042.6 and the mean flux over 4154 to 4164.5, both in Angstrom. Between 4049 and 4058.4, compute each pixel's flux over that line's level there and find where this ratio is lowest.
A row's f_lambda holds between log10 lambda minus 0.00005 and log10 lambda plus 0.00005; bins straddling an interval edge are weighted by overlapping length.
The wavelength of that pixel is 4057.97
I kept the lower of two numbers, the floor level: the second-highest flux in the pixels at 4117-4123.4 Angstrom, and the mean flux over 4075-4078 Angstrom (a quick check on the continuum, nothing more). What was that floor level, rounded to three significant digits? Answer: 107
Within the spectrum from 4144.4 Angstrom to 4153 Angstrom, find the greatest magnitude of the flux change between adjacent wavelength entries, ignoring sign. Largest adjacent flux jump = 51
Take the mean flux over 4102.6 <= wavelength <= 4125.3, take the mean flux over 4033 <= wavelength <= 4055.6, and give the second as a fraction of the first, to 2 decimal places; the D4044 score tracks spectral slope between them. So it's 1.16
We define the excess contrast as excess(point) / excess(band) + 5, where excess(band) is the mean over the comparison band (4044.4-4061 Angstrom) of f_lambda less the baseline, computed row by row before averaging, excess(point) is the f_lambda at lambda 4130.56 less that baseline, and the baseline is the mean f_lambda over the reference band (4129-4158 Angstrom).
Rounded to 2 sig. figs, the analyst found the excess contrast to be 4.3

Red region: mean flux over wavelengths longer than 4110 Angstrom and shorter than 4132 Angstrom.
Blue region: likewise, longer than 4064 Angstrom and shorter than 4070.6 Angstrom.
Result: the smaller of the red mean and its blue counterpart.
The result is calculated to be 100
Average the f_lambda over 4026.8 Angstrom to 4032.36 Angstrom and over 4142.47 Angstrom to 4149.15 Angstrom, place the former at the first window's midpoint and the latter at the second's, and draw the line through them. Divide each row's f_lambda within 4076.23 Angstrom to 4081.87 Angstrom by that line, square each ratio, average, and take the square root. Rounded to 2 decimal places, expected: 1.01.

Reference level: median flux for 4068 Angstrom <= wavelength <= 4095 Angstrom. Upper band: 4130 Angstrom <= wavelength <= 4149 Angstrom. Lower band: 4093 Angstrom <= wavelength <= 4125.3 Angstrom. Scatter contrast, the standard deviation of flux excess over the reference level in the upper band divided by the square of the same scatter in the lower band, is 0.069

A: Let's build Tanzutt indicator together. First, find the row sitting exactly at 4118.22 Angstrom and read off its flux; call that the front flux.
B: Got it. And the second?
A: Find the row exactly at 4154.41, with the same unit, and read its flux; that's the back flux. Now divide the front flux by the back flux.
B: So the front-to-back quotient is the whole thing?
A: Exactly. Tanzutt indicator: 1.41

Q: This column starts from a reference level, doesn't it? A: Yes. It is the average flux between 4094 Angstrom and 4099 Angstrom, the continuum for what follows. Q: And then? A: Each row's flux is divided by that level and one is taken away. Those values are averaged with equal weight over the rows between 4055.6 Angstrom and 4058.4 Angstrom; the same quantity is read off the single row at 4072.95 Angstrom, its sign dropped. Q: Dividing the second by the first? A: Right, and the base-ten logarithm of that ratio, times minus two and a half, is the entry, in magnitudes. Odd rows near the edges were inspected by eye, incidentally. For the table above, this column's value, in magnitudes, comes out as 0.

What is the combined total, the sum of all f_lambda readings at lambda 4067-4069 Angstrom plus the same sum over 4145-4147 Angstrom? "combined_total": 438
